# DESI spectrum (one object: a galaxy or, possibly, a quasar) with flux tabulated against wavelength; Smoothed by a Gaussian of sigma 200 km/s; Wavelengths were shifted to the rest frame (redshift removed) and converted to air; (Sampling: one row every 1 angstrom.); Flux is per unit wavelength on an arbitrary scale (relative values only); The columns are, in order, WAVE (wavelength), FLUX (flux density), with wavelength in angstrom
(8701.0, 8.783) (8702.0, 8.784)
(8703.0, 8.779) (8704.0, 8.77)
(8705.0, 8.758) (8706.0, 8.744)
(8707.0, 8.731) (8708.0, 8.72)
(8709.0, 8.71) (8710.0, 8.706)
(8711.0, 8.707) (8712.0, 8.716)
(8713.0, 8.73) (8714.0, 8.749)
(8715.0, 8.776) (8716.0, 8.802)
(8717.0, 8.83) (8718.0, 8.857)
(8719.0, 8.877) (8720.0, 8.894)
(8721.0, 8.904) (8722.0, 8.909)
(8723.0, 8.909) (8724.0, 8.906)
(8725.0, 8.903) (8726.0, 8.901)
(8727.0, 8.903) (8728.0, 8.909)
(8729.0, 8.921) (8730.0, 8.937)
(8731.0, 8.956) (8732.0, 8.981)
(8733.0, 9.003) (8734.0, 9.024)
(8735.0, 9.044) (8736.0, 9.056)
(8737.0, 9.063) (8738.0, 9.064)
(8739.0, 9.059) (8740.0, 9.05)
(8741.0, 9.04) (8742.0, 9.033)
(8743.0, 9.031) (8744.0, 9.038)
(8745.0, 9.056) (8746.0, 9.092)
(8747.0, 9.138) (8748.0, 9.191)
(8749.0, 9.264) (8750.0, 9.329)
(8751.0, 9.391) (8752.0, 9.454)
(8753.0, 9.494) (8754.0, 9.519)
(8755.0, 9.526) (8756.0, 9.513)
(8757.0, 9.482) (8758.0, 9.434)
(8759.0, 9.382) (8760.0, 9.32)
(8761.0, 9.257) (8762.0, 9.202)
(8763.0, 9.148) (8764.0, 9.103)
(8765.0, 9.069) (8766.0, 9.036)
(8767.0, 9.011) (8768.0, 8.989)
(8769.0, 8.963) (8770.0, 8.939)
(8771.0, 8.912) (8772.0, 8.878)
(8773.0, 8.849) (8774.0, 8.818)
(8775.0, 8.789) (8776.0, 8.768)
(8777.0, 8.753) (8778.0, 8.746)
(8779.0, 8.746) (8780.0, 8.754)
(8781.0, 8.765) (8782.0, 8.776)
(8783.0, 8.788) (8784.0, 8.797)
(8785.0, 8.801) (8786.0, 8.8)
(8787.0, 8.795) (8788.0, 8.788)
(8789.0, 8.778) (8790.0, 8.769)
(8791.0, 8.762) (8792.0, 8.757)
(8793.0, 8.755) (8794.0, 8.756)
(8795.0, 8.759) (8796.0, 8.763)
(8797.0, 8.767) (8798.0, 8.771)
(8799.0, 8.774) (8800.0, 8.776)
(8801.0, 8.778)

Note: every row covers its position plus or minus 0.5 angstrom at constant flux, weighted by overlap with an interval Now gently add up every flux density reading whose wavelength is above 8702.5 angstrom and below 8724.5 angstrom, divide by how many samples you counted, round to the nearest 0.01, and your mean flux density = 8.79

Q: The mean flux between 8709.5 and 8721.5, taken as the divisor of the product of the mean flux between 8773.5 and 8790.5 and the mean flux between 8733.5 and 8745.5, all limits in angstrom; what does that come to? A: 9.03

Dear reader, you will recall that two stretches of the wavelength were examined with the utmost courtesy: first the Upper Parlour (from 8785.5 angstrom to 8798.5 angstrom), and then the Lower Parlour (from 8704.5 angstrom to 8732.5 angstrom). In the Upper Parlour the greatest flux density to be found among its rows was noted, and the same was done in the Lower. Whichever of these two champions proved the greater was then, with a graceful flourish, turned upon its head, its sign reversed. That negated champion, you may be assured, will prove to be -8.98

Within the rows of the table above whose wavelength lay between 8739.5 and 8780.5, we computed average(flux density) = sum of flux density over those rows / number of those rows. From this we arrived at 9.11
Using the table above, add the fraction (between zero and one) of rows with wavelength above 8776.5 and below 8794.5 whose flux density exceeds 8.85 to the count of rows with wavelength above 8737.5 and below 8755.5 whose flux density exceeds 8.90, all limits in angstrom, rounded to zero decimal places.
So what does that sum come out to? 18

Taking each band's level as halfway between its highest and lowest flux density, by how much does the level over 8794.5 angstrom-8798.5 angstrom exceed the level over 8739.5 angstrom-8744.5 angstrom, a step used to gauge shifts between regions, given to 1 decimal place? -0.3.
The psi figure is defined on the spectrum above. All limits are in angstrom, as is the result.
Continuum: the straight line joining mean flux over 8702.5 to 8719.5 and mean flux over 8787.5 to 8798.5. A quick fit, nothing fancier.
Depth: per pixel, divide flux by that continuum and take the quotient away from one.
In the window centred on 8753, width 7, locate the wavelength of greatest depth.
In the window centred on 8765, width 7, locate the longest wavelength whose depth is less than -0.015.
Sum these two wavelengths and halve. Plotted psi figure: 8759.0 angstrom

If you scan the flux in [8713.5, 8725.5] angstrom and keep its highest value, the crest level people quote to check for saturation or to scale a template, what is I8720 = 8.909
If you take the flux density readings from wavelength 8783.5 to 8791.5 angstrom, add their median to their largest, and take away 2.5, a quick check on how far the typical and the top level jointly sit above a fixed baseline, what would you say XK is 15.1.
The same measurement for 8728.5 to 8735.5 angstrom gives 15.5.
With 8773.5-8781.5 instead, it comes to 15.1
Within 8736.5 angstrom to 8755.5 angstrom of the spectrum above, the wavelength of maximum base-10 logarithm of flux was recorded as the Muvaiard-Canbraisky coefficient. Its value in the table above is 8755.0 angstrom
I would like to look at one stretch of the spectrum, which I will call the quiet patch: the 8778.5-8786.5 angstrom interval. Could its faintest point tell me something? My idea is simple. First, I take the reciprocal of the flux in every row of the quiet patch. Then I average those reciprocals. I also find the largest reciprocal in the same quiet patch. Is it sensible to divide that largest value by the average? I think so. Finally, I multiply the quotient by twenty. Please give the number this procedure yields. 20.1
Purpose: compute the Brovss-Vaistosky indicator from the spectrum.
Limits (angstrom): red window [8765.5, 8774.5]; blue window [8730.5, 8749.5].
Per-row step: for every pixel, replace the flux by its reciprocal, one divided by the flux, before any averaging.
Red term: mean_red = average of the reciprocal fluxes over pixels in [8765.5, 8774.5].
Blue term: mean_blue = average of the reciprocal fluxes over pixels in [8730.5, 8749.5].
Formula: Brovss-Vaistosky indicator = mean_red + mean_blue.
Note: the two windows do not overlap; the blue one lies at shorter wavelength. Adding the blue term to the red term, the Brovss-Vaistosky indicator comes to 0.222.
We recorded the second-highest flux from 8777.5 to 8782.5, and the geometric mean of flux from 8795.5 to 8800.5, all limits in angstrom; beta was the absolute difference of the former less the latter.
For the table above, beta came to 0.01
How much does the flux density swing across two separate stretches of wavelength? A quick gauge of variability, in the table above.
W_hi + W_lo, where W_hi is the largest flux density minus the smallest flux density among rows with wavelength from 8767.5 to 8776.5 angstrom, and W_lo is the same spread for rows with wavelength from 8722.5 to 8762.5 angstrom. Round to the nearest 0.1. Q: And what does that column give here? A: 0.8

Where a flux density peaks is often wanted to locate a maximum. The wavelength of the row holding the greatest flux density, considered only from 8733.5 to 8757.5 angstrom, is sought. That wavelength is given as 8755.0 angstrom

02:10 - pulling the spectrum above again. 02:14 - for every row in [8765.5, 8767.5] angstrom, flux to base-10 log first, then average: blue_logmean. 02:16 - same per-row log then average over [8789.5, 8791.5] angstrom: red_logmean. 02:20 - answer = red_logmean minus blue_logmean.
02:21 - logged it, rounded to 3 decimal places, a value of -0.013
